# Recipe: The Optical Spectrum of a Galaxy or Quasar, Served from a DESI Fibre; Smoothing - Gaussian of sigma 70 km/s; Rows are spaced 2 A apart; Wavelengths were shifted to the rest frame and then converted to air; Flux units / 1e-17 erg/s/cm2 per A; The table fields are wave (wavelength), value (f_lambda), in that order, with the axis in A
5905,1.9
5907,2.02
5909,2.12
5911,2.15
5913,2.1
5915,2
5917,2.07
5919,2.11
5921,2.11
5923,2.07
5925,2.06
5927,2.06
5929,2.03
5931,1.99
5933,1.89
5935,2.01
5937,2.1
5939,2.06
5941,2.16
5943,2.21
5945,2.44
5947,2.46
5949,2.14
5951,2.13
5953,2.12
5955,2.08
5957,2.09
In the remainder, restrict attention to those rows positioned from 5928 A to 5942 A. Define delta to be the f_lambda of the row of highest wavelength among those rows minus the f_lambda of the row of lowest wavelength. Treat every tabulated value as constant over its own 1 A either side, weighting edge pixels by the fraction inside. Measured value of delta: 0.13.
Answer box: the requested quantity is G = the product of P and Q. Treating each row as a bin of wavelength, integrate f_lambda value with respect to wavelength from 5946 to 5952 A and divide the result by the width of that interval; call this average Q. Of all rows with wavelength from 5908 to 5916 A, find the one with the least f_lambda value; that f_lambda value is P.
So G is 4.5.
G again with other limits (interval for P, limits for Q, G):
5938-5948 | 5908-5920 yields 4.3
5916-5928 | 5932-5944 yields 4.3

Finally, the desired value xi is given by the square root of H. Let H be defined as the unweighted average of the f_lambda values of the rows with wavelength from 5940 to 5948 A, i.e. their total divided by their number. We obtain 1.52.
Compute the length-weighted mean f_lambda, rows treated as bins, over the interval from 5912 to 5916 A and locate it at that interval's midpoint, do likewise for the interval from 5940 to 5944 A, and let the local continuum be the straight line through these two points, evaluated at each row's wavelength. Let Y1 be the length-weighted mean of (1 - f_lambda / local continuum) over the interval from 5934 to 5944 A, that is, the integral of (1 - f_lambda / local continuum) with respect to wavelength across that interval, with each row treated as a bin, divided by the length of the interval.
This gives 0.03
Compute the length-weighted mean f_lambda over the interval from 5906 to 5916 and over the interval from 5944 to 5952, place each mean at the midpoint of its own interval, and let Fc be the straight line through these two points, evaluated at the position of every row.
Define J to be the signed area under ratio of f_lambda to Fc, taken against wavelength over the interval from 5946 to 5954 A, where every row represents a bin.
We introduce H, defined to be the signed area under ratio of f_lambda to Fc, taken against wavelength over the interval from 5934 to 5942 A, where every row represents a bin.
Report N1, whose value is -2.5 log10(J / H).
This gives -0.03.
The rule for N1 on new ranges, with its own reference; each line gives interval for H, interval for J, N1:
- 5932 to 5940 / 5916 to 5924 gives -0.09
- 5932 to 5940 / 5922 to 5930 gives -0.05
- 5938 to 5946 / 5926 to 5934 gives 0.08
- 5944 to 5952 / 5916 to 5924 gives 0.02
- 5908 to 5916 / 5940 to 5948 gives -0.02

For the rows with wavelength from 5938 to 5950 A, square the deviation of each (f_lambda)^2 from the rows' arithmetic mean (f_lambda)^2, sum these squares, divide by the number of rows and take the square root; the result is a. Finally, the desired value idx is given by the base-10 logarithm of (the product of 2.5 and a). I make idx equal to 0.2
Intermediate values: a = 0.69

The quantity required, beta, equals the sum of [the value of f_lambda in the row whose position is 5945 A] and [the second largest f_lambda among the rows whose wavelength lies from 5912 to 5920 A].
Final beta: 4.54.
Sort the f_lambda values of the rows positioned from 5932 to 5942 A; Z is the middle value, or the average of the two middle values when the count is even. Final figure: 2.06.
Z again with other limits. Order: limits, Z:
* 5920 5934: 2.06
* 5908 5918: 2.10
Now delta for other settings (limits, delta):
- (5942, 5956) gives -0.13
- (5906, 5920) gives 0.09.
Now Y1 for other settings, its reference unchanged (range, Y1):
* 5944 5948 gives -0.11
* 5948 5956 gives 0.05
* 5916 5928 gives 0.00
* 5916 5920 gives -0.01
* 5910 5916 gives -0.02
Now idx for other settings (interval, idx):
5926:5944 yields 0.0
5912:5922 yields -0.4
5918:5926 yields -0.6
